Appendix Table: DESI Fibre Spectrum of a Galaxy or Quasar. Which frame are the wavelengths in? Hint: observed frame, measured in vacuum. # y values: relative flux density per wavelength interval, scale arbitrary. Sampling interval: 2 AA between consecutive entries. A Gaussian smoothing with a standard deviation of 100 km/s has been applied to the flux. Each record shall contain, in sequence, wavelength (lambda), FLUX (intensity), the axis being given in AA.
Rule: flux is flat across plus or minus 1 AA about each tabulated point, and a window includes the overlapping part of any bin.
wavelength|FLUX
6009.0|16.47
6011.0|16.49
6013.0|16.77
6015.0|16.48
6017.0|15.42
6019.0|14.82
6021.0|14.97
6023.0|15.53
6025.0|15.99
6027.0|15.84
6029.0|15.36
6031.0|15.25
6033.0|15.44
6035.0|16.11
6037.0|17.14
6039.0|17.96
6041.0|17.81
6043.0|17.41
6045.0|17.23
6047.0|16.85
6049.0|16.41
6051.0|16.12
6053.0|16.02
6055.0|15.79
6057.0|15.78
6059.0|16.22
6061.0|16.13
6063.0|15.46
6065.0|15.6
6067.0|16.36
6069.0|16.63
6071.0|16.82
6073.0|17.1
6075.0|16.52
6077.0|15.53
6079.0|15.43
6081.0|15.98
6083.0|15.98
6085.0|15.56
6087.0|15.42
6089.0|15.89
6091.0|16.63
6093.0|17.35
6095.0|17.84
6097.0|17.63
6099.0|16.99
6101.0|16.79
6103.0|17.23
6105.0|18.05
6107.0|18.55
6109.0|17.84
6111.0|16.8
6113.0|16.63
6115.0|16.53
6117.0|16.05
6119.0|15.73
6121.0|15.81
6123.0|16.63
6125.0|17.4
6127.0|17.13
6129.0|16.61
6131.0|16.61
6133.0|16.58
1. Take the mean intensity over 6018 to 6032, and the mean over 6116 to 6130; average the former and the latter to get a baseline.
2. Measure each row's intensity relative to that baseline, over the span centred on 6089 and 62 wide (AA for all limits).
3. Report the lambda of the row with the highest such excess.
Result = 6107.0 AA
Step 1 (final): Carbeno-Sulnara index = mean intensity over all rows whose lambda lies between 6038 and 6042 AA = 17.9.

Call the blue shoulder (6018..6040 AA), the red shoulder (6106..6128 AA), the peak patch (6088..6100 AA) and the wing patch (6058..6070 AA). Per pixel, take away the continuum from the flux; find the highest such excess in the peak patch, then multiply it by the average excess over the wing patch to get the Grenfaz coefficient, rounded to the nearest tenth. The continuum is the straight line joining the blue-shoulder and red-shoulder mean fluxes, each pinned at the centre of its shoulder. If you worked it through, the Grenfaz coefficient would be -0.2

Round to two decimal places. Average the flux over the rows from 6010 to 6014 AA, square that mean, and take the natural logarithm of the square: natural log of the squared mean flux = 5.62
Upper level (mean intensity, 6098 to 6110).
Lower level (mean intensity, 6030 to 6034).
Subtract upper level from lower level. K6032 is -2.2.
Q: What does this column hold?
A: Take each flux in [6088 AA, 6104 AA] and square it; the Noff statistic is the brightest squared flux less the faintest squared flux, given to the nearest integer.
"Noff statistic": 66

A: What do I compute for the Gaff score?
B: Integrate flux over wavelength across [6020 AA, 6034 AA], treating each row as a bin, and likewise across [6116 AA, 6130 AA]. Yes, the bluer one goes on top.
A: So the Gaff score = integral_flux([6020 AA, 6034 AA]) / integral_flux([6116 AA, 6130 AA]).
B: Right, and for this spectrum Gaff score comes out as 0.94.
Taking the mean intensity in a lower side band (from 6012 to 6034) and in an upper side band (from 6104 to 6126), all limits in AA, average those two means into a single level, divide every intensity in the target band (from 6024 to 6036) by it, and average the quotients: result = 0.96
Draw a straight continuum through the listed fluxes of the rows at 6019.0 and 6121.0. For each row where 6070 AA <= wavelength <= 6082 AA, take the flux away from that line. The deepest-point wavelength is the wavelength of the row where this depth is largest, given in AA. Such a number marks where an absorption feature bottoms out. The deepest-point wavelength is 6079.0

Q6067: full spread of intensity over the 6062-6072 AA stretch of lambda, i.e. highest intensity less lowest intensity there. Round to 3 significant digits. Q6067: 1.36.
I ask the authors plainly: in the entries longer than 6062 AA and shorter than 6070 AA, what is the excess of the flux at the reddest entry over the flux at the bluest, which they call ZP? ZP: 1.2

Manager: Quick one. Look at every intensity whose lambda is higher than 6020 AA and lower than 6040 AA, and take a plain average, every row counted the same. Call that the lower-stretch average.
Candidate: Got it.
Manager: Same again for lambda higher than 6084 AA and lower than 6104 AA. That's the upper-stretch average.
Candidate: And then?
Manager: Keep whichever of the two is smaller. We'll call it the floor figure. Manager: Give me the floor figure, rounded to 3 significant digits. 16.0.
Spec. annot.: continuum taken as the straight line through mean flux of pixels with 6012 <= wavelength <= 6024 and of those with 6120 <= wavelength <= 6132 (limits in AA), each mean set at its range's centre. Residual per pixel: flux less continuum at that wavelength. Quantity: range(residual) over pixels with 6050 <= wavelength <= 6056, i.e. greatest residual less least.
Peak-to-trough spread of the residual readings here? 0.37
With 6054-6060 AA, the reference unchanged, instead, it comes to 0.42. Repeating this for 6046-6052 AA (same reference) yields 0.77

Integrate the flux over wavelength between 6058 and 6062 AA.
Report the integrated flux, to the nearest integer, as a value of 65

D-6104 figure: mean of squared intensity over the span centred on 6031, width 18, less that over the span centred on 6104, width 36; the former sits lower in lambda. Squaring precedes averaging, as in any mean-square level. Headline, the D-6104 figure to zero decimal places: -27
